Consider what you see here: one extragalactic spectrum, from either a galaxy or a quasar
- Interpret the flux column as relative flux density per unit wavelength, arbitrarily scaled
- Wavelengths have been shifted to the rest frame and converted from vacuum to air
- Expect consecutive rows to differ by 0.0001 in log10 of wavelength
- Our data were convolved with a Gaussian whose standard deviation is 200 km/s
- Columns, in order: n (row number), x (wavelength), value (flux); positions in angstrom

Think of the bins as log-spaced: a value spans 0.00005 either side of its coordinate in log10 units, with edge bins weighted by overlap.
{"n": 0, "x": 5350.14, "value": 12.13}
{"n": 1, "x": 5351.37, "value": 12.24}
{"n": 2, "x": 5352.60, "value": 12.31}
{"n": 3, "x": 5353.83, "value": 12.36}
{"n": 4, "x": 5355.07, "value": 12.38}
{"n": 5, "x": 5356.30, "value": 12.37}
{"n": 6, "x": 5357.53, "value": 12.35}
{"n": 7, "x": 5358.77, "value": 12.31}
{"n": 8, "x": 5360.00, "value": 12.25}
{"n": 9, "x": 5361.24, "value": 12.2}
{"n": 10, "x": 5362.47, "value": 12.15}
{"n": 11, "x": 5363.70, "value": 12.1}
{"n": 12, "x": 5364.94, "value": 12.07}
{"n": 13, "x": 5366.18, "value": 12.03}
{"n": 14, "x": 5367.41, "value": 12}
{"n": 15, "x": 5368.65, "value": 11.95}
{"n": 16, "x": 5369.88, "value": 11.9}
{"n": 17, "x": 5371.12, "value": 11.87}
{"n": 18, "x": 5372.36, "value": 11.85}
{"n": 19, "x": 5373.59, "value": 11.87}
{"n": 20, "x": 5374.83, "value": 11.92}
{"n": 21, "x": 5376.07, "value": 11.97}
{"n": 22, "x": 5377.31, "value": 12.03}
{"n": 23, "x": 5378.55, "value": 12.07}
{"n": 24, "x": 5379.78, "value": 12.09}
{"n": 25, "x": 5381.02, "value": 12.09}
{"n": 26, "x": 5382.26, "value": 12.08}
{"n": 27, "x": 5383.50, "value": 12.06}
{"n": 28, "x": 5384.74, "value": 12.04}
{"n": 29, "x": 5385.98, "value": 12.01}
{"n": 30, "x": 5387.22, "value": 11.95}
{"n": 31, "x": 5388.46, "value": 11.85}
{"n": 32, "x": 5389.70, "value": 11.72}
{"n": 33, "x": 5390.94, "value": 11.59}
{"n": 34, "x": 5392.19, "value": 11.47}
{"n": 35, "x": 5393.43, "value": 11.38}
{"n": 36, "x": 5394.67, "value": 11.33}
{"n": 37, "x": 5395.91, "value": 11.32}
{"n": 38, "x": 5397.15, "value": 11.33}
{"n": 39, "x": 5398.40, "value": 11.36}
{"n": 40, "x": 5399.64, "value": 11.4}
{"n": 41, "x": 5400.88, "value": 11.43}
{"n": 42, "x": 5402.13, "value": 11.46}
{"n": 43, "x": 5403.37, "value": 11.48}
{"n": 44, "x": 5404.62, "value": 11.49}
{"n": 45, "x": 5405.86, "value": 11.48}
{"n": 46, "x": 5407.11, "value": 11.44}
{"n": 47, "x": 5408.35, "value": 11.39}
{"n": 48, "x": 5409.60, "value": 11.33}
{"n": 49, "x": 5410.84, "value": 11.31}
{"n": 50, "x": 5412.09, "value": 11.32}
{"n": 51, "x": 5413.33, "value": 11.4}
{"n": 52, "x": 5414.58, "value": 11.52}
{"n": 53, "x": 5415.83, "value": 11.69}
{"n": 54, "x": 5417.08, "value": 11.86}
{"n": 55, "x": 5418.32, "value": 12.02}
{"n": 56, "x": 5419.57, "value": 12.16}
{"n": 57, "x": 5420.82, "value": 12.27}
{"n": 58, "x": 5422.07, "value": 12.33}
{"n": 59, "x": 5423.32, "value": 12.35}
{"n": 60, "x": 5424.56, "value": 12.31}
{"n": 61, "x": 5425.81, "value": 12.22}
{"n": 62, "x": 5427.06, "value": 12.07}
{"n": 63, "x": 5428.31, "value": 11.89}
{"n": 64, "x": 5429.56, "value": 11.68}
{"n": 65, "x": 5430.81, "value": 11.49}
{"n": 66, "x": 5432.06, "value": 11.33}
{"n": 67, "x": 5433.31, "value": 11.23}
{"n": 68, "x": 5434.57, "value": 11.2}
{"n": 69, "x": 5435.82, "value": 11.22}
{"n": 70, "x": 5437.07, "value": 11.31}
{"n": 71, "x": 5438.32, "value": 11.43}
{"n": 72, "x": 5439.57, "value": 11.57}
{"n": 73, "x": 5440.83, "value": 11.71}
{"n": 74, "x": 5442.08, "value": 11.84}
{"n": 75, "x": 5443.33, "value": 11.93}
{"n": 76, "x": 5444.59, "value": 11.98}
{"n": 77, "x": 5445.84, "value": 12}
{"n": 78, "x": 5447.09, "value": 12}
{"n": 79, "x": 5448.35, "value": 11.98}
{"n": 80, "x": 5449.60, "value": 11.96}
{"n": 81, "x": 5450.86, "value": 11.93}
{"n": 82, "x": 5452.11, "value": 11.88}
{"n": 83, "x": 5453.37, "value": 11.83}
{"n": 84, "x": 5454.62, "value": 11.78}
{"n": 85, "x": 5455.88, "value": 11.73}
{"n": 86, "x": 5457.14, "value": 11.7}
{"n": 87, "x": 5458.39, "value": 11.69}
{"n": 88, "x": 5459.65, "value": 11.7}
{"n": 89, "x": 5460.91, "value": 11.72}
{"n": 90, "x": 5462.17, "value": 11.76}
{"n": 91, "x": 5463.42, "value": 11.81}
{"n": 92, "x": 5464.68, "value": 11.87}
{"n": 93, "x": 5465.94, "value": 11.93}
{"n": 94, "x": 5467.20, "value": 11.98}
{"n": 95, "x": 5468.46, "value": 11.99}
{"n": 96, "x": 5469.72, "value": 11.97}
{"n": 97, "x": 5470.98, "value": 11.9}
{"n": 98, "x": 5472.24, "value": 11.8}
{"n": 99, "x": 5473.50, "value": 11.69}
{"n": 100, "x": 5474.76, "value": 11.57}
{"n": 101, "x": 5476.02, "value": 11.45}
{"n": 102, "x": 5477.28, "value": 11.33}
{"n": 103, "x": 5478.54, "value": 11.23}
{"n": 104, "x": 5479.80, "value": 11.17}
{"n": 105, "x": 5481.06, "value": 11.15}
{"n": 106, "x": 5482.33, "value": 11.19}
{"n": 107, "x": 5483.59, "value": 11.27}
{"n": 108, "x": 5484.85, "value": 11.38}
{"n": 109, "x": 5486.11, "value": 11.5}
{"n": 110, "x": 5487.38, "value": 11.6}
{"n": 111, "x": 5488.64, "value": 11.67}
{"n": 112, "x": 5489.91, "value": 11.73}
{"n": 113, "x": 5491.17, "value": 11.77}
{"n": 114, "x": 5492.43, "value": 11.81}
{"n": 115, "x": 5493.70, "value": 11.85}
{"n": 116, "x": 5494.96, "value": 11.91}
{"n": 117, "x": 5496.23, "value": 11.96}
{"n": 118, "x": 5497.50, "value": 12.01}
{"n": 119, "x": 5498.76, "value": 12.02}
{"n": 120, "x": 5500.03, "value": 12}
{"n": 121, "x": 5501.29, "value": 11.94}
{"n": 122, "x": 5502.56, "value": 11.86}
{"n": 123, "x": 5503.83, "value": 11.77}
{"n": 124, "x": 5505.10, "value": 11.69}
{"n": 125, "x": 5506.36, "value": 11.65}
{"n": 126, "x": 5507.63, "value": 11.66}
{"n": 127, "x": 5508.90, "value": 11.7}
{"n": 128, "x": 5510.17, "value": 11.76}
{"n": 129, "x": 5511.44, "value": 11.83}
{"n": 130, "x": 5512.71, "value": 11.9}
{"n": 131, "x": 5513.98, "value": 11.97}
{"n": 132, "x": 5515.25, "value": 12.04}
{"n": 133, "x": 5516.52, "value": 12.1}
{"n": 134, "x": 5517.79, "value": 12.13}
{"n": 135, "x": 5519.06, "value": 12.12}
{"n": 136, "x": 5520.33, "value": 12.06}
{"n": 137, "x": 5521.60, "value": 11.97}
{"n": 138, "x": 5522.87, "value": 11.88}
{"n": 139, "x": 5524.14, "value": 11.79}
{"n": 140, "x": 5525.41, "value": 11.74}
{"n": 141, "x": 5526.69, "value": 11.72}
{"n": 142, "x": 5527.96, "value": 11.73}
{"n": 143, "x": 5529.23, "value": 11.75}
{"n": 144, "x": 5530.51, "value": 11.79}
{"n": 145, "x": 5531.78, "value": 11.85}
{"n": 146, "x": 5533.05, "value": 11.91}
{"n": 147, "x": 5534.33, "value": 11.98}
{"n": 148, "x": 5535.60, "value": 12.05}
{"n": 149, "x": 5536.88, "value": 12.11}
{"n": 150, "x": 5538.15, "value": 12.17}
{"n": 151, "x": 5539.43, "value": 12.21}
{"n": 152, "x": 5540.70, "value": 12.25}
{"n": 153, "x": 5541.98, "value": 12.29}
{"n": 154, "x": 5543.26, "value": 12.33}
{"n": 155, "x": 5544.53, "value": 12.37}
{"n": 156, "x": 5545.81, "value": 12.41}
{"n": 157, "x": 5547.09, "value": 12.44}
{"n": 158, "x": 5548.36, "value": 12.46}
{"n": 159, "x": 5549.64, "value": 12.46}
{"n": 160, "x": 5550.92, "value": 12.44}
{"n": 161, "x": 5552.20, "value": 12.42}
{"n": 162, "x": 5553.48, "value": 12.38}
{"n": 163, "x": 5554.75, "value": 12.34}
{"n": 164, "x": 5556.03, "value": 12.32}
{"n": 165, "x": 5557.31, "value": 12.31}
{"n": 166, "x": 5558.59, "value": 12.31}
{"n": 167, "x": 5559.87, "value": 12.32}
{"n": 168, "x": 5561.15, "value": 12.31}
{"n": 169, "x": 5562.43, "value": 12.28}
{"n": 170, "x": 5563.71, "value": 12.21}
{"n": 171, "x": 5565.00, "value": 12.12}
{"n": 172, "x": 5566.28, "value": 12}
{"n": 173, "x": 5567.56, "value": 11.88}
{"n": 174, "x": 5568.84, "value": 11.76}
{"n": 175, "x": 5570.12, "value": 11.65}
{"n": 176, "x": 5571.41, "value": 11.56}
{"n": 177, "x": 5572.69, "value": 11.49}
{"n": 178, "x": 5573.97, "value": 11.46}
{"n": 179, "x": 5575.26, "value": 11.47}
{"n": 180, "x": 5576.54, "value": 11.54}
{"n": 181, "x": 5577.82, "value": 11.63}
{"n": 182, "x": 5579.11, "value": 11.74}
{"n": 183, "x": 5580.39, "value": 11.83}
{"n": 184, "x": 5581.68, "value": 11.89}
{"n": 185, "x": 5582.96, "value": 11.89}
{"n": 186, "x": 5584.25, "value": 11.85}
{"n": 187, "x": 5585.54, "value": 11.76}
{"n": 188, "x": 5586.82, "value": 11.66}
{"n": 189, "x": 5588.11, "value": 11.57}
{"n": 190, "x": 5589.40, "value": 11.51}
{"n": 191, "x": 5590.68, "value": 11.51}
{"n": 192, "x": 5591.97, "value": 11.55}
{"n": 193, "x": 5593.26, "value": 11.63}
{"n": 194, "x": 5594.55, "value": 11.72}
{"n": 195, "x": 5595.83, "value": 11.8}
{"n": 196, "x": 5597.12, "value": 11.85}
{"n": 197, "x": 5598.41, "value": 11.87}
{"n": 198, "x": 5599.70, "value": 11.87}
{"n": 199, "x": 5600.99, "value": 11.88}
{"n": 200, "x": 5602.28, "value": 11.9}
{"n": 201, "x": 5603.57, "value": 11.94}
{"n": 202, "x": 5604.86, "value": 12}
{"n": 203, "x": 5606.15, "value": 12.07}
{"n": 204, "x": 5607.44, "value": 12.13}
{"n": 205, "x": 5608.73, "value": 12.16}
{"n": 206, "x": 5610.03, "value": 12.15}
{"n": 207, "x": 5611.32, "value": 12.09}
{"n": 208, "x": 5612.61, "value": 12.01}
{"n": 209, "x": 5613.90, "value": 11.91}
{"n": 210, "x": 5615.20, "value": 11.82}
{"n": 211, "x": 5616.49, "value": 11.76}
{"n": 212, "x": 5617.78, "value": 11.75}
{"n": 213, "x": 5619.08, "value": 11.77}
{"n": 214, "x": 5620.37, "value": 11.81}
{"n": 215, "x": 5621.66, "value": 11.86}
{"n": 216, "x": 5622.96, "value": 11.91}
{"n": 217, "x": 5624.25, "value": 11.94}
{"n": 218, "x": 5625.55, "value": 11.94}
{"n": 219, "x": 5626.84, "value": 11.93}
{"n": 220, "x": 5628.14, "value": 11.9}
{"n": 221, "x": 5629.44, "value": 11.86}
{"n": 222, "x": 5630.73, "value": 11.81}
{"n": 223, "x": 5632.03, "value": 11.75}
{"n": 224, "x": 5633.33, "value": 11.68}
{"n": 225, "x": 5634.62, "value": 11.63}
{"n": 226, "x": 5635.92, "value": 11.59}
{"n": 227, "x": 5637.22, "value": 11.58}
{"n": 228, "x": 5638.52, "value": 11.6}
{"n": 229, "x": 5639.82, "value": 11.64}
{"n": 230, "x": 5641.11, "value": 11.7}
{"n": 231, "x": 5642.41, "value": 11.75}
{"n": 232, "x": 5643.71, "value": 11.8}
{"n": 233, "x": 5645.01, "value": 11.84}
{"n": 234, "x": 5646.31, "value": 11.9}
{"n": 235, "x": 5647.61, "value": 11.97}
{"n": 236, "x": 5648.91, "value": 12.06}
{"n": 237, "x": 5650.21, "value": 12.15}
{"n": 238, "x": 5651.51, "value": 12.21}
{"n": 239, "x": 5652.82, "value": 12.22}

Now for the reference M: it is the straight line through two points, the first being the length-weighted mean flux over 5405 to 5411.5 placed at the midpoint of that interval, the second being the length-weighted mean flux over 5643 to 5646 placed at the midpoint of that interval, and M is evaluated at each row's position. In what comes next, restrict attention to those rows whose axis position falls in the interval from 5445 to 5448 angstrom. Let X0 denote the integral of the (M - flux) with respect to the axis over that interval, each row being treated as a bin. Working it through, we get -1.6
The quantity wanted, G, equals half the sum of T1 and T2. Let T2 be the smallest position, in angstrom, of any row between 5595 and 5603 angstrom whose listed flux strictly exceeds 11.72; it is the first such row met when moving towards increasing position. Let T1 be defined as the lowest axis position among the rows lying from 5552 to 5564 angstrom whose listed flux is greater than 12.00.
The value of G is 5574.0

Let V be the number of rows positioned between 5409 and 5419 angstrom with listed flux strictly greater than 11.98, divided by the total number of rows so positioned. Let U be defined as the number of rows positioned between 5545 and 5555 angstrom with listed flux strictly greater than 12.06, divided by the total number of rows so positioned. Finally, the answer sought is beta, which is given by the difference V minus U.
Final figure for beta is -0.9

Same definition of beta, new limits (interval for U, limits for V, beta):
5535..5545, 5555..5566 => 0.1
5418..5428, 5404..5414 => -0.9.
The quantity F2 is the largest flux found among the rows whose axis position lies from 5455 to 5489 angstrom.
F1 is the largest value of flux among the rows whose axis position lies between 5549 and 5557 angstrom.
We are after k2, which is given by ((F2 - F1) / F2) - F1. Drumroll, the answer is -12.5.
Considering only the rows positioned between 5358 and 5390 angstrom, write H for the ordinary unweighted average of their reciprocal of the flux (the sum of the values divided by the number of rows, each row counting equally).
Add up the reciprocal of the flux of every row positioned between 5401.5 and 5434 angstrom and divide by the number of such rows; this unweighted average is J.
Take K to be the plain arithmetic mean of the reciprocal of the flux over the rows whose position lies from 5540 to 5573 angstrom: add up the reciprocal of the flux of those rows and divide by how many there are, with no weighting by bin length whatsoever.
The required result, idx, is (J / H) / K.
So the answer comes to 12.5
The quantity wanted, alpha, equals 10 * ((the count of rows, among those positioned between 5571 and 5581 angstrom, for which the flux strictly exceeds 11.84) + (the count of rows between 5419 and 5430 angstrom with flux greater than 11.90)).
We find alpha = 70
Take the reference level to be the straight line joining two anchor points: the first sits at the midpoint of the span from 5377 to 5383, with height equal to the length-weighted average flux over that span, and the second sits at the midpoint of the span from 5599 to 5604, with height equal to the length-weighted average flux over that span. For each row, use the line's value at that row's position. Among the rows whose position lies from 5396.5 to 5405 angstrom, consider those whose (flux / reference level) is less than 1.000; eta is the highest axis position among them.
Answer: 5404.62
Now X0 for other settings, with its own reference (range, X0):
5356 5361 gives -5.0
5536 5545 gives -5.4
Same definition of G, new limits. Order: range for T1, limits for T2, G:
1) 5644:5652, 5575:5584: 5614.0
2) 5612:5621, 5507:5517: 5561.4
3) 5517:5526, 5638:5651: 5580.1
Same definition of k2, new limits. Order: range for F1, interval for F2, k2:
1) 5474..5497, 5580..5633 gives -11.9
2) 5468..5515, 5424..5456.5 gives -12.0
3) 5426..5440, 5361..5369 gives -12.1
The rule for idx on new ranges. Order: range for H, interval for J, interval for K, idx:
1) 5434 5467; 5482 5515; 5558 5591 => 11.8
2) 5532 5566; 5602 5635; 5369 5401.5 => 12.1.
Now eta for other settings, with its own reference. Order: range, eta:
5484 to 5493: 5492.43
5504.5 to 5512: 5511.44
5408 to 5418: 5417.08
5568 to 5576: 5575.26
